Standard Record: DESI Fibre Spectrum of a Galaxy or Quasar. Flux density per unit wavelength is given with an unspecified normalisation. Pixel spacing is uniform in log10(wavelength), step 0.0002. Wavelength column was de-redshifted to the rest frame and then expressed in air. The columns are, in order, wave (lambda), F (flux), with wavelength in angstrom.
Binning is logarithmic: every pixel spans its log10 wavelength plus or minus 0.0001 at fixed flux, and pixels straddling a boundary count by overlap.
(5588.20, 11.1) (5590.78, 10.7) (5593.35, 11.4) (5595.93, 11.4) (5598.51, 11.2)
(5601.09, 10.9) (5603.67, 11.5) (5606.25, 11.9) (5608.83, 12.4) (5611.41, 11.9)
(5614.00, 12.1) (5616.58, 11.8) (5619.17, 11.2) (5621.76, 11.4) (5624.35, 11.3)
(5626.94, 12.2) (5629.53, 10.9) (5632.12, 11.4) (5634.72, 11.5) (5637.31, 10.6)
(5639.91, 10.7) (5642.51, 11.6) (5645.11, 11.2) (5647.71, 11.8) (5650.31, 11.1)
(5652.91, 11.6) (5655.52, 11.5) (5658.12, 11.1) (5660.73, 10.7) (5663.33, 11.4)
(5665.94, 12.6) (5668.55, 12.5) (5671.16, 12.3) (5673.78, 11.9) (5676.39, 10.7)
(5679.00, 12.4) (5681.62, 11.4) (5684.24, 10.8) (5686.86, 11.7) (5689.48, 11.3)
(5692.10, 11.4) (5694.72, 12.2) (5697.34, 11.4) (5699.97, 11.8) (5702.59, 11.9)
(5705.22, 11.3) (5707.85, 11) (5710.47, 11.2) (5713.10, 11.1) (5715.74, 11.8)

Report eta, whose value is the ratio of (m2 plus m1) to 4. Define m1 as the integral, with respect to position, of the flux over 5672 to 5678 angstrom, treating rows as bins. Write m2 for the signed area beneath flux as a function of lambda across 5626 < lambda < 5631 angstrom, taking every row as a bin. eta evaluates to 31.5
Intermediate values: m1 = 69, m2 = 57.5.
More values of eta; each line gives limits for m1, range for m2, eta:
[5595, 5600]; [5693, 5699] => 31.7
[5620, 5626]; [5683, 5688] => 31.1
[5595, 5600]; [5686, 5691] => 28.4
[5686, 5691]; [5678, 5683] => 29.1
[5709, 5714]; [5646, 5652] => 31.1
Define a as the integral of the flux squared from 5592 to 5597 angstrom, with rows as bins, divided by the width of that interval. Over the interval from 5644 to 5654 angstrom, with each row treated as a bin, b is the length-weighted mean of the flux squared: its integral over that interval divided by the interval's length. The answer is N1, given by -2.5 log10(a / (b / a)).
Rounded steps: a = 130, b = 131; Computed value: -5.28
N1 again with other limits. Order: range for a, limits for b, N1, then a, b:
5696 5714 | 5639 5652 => -5.30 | 130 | 128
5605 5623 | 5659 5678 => -5.38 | 140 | 138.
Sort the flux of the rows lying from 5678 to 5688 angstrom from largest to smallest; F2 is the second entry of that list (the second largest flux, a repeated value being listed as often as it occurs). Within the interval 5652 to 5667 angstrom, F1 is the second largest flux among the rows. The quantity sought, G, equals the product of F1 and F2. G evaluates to 136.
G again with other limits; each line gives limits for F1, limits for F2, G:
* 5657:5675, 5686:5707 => 149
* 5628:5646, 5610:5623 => 137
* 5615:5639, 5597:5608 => 136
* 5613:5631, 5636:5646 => 136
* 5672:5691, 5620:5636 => 137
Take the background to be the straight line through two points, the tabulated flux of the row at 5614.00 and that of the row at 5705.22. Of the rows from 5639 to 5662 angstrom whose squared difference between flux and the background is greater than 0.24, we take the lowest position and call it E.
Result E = 5639.91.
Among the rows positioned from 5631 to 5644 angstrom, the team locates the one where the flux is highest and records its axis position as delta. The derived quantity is 5642.51 angstrom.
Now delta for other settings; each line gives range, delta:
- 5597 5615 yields 5608.83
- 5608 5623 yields 5608.83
